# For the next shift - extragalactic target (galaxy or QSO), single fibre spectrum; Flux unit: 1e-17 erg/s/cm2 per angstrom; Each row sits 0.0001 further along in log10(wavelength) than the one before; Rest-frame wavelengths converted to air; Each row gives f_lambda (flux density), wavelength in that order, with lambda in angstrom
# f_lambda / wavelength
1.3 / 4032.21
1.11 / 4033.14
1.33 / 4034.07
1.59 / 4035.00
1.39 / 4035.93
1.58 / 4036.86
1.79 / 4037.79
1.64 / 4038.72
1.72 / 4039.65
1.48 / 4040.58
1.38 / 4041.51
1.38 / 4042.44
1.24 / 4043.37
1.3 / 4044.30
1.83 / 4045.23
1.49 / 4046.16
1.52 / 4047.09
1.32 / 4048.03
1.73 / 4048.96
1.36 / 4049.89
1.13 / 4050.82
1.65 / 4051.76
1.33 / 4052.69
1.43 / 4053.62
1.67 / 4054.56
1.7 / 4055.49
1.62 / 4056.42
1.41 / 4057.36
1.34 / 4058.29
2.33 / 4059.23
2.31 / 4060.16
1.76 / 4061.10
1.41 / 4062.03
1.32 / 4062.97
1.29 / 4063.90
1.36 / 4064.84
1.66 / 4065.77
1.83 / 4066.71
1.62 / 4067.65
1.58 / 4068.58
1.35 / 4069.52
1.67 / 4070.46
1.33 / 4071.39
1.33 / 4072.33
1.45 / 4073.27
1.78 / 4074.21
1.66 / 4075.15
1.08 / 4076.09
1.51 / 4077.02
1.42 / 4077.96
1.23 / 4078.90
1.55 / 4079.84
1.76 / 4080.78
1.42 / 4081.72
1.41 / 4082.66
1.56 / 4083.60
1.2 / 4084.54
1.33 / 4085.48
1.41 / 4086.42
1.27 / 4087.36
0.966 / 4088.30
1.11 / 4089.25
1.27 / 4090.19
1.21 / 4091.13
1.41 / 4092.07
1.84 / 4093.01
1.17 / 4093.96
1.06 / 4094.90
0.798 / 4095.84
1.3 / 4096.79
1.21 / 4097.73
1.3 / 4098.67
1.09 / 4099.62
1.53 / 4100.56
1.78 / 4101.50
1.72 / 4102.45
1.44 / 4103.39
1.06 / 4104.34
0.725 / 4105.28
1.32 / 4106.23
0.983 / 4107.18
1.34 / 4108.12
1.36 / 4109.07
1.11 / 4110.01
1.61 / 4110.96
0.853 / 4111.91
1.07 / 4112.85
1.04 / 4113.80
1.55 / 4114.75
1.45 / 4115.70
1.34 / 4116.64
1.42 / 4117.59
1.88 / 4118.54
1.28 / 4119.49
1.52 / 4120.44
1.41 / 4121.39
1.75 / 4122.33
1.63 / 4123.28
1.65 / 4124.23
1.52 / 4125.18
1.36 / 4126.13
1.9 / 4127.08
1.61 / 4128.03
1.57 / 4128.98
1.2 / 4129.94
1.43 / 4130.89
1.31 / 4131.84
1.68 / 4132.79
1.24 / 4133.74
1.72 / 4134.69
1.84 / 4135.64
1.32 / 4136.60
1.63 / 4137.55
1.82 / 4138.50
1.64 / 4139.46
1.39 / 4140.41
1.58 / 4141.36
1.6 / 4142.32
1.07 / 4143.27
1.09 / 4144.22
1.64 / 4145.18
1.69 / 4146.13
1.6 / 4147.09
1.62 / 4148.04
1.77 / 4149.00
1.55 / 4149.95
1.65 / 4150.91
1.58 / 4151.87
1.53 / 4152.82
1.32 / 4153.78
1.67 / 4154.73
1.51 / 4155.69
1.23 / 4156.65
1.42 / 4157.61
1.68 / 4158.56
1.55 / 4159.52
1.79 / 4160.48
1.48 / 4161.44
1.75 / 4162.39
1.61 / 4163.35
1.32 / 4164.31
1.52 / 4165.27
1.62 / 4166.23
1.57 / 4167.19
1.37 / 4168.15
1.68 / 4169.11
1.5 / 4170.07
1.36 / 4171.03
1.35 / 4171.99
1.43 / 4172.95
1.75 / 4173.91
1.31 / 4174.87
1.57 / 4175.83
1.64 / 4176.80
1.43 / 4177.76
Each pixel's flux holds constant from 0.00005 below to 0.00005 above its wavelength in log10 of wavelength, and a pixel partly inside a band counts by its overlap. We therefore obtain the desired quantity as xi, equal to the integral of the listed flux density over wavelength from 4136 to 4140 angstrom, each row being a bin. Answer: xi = 6.4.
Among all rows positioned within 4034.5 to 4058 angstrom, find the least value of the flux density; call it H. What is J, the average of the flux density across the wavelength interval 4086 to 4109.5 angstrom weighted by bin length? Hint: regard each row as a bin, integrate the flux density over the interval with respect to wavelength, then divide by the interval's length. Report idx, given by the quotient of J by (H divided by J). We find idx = 1.4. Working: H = 1.13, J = 1.266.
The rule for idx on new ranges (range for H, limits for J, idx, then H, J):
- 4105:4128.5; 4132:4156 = 3.3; 0.725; 1.547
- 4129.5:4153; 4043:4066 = 2.2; 1.07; 1.541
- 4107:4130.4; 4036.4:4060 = 2.8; 0.853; 1.545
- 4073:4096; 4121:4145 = 2.9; 0.798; 1.520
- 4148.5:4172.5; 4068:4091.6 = 1.6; 1.23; 1.395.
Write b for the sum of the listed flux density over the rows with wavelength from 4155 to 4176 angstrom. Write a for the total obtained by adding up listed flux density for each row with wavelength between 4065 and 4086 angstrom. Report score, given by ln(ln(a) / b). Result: -2.26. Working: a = 33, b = 33.4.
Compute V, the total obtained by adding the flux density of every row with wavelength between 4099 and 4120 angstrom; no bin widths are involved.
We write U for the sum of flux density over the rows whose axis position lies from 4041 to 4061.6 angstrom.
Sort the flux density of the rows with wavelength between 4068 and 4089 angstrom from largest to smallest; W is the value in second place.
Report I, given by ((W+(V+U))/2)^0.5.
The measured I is 5.70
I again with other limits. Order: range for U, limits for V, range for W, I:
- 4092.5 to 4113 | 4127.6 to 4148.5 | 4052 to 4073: 5.62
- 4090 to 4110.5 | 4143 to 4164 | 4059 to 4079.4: 5.66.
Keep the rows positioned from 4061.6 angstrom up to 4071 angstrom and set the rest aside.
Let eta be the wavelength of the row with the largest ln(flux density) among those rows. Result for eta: 4066.71 angstrom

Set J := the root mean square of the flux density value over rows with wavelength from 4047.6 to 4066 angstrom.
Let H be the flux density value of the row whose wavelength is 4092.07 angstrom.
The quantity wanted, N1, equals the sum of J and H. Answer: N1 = 3.00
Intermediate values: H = 1.41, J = 1.59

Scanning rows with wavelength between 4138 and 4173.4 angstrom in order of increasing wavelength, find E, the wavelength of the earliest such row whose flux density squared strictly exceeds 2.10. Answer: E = 4138.50 angstrom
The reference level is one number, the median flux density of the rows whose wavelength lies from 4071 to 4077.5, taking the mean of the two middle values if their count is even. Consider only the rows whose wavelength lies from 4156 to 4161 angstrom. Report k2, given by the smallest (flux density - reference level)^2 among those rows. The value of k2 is 0.001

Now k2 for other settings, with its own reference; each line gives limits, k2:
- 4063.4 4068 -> 0.008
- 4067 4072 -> 0.010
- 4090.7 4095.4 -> 0.002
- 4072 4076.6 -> 0.000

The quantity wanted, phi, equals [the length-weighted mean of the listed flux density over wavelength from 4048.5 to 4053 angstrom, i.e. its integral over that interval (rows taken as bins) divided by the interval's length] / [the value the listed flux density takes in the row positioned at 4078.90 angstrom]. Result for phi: 1.17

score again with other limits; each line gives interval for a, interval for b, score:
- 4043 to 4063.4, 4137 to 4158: -2.25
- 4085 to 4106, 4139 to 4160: -2.30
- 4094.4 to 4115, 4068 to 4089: -2.25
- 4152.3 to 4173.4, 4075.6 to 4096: -2.11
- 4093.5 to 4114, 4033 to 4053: -2.28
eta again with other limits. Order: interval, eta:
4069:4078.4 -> 4074.21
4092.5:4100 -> 4093.01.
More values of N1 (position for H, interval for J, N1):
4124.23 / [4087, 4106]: 2.95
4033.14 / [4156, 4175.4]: 2.63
